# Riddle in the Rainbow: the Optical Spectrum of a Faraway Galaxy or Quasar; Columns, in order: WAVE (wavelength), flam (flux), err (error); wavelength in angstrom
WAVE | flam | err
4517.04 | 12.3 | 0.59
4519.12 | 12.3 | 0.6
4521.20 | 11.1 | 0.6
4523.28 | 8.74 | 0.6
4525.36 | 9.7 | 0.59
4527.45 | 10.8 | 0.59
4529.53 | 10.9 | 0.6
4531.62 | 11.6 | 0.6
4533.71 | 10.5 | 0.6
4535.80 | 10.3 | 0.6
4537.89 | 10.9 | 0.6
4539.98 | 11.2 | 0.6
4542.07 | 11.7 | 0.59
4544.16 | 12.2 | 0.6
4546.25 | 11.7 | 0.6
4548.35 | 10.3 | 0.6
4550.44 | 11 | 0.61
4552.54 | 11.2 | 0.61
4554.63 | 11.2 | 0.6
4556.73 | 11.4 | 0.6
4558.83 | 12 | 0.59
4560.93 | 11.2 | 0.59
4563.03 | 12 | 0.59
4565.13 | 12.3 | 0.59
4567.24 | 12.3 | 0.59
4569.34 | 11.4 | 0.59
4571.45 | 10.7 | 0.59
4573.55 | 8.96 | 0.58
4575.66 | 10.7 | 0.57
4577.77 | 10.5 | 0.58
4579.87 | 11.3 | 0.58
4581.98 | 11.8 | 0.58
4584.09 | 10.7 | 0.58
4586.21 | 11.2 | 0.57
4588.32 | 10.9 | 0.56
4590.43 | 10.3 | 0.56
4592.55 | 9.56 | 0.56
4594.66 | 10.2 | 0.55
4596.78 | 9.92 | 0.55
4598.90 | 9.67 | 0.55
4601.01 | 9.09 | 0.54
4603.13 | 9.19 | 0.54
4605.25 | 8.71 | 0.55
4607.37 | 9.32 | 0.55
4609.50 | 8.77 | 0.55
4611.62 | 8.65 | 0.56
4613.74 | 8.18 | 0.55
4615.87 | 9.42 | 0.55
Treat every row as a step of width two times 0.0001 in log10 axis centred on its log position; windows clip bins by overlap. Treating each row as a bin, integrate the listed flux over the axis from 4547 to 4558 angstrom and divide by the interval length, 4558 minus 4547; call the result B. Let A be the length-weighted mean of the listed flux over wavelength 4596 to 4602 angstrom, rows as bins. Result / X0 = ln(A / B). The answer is -0.15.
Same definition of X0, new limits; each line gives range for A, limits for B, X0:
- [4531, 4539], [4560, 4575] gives -0.04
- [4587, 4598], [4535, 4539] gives -0.04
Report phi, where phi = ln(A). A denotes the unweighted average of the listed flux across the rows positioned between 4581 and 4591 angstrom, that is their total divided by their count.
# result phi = 2.40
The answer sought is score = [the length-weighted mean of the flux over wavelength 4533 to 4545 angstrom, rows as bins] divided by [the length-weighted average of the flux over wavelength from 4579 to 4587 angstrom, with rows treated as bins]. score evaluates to 1.0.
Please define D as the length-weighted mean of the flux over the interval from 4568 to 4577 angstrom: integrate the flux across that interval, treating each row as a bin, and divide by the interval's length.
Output 10.5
